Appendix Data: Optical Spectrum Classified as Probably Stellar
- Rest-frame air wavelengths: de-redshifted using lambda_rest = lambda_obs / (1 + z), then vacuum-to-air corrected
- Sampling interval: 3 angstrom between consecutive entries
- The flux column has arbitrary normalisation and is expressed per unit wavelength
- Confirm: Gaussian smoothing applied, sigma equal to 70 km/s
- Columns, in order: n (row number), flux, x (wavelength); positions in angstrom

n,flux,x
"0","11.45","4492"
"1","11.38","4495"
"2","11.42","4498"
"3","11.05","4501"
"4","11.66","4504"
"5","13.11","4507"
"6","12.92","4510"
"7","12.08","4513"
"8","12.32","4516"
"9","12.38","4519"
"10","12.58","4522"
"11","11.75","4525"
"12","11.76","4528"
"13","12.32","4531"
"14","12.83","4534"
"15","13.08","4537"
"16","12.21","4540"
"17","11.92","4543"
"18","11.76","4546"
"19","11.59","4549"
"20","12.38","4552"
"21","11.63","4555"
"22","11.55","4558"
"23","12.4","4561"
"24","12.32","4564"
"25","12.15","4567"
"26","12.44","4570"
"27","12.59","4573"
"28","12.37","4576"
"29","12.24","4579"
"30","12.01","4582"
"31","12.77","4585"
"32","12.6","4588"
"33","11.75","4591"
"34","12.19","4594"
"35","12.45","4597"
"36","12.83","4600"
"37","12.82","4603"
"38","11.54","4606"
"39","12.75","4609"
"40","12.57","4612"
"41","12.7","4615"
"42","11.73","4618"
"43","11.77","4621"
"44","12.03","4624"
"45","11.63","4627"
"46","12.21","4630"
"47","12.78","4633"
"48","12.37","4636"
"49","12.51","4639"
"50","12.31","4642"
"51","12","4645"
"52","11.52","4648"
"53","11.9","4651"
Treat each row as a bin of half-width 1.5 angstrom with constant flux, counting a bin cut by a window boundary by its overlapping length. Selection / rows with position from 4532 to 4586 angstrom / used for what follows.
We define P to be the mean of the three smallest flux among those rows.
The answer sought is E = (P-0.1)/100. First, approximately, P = 11.6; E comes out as 0.115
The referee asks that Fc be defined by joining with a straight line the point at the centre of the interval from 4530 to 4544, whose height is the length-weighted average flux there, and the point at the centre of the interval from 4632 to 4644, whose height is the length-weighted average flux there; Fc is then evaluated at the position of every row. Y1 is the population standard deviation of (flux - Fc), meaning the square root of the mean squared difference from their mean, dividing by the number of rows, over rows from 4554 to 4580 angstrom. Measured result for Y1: 0.34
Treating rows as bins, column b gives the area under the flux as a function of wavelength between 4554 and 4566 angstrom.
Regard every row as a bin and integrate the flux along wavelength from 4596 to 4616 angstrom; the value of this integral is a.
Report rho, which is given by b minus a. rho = -106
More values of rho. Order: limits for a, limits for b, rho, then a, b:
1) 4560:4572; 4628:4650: 121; 148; 269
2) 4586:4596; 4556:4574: 98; 122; 220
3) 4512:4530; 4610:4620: -95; 219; 123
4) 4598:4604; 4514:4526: 70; 77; 147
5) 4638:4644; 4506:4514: 28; 74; 102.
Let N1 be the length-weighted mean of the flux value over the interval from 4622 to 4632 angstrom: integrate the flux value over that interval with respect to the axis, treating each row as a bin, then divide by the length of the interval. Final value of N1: 12.0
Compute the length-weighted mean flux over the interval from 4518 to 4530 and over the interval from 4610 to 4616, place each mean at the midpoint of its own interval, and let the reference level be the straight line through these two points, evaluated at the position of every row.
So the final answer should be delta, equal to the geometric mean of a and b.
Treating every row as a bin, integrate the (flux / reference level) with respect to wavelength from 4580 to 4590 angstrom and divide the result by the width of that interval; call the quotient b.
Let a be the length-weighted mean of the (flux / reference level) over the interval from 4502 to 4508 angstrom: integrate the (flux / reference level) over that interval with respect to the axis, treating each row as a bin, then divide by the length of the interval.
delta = 1.01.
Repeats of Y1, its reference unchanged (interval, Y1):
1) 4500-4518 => 0.71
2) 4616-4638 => 0.38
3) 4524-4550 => 0.49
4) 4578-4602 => 0.35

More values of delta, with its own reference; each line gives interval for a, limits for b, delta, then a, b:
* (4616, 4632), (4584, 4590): 0.97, 0.939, 1.01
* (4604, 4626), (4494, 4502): 0.95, 0.961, 0.94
